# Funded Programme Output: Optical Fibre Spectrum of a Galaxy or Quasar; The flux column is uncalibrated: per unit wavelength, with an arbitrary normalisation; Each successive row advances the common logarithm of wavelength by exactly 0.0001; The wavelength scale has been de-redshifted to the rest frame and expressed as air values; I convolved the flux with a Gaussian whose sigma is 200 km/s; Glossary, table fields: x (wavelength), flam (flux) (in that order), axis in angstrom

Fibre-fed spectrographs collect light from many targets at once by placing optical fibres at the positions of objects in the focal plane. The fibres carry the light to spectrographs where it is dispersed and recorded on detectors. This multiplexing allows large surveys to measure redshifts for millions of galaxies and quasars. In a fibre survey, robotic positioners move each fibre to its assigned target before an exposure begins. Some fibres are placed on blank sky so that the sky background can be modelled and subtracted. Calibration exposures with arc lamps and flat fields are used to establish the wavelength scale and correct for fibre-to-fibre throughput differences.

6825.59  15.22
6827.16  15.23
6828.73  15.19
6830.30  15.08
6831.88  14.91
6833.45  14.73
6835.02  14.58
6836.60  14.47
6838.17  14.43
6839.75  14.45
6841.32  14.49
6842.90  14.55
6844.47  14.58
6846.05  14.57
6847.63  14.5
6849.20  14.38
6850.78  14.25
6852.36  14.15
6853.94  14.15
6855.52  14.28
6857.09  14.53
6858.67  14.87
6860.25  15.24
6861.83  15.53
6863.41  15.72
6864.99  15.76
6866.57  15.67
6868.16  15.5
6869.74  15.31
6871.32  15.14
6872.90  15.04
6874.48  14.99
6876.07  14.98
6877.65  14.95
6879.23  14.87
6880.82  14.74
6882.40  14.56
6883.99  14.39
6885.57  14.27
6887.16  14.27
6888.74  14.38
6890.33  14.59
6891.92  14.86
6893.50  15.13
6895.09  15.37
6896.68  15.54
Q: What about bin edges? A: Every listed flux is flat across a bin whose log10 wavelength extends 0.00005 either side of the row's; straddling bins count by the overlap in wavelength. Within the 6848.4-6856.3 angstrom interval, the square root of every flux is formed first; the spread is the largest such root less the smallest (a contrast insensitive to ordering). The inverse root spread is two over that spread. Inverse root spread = 66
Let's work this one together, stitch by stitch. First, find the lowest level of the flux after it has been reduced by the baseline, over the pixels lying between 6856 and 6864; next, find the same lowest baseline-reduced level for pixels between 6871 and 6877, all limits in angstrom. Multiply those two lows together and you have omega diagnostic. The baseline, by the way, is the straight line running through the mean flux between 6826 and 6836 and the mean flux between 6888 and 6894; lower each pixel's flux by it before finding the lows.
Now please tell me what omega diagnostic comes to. -0.06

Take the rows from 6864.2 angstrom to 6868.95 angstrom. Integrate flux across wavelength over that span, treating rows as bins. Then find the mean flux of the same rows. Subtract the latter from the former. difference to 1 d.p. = 58.6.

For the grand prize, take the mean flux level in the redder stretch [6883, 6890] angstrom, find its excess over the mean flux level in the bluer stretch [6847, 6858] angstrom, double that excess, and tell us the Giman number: 0.0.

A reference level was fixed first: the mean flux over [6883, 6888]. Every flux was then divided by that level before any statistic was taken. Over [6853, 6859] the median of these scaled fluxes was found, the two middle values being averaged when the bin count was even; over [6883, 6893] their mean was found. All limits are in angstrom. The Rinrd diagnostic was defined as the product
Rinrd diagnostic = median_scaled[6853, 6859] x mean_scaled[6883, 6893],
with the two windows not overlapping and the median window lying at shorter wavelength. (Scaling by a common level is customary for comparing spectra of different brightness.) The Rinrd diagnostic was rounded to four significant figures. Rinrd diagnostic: 1.017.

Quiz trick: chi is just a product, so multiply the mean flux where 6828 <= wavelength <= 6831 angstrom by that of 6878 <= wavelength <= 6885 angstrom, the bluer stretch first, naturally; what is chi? 222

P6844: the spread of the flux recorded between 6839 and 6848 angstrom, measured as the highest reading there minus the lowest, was 0.13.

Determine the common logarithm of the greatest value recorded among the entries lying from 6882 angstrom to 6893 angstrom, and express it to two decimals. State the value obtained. 1.17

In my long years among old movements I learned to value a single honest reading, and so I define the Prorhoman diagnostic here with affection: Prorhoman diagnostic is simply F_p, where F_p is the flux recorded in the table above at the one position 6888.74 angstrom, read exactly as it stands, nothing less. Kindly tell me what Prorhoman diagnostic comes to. 14.38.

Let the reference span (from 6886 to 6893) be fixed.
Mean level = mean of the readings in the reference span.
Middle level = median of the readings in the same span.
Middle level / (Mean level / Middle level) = 14.4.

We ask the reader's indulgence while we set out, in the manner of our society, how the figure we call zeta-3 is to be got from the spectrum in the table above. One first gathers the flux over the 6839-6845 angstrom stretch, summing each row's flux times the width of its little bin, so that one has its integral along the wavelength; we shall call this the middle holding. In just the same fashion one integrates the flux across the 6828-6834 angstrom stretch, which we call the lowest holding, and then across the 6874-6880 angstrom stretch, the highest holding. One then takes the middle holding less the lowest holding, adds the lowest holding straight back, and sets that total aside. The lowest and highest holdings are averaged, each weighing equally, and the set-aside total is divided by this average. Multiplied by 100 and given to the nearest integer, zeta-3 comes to 97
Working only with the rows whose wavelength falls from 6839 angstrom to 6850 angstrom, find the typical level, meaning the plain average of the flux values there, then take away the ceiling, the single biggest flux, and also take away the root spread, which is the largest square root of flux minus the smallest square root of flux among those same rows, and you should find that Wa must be -0.10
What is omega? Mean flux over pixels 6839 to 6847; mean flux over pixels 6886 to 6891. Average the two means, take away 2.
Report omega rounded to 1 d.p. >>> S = 12.5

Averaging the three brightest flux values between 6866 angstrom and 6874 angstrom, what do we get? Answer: 15.5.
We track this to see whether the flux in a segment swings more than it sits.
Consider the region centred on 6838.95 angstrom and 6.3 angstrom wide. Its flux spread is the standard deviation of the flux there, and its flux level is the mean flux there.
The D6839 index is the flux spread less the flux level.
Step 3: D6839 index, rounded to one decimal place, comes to -14.4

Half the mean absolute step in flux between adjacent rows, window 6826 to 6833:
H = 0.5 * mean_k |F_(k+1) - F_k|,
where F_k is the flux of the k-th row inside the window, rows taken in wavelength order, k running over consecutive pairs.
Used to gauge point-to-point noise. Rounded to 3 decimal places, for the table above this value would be 0.053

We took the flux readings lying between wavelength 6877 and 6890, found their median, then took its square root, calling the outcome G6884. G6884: 3.80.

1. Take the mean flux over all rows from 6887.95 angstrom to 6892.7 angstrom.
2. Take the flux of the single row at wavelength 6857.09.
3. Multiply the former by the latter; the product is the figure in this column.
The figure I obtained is 212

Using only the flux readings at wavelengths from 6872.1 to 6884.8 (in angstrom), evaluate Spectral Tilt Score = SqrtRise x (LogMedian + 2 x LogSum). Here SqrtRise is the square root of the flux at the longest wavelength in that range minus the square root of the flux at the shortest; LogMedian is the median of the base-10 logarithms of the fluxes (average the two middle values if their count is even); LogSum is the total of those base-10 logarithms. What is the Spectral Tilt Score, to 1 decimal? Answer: -1.7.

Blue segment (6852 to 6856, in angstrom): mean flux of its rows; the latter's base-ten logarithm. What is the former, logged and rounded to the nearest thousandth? 1.152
